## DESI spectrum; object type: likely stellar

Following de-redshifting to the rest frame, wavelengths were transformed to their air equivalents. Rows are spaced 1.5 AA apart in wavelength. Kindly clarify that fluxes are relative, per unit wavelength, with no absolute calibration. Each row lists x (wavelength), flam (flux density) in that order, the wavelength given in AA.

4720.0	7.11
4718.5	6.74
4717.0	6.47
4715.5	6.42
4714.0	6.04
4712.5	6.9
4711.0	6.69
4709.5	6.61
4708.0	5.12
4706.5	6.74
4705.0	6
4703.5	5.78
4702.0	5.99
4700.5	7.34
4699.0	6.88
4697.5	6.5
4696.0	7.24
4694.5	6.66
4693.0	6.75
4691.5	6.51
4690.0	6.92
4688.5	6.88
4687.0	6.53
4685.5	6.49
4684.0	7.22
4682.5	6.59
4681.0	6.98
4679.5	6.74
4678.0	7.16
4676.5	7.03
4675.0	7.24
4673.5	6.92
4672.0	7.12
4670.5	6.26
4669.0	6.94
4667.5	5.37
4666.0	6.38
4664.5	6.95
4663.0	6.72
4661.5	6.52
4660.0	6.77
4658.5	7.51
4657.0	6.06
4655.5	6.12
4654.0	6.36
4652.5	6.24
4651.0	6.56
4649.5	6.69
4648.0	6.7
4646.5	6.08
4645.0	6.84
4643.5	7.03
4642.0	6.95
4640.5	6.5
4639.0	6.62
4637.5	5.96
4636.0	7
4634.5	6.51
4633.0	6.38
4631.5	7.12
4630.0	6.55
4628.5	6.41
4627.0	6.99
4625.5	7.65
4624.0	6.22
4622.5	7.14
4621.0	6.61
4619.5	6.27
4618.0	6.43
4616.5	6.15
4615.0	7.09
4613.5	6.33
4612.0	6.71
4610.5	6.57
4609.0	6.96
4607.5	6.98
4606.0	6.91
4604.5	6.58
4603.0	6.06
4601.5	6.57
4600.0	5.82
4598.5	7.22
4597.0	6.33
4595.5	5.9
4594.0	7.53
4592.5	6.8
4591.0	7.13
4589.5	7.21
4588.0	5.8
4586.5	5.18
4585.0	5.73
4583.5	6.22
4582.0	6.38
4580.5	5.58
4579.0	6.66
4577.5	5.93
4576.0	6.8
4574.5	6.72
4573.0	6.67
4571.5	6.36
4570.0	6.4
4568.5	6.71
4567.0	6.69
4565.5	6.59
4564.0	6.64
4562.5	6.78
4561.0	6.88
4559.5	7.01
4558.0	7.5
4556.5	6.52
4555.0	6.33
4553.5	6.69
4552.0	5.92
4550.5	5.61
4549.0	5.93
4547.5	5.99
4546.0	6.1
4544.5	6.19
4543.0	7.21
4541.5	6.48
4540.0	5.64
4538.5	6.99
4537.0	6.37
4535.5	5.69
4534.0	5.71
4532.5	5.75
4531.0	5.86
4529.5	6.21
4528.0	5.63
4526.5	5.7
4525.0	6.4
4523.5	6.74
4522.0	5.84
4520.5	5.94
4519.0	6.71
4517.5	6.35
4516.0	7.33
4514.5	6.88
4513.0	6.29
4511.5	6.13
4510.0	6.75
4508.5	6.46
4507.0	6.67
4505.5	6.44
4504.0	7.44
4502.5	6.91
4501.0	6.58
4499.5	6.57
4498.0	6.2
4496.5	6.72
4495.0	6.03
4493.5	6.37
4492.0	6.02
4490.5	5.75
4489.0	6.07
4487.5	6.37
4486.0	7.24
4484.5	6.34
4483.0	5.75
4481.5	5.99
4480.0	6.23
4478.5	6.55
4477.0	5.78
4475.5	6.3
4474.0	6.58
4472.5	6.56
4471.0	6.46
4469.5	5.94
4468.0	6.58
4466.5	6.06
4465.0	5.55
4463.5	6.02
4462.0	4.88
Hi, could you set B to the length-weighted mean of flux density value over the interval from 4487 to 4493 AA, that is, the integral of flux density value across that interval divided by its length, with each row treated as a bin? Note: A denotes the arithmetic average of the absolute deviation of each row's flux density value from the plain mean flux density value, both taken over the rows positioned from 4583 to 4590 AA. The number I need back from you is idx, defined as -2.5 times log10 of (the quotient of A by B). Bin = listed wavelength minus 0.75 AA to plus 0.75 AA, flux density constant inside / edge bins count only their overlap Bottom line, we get 2.6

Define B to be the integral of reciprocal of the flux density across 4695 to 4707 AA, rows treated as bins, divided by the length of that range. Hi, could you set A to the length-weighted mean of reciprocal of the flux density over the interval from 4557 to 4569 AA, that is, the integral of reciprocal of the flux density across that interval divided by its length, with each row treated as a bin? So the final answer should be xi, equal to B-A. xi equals 0.007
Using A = 0.146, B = 0.154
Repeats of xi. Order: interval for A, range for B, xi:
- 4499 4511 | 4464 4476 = 0.011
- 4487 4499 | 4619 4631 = -0.013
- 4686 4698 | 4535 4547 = 0.010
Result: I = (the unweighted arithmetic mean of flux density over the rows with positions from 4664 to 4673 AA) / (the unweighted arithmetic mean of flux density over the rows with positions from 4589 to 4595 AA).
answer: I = 0.91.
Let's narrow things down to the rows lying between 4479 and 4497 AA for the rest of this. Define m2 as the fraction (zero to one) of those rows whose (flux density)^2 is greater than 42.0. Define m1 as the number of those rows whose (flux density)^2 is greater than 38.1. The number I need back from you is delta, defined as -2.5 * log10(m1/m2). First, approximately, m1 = 6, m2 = 0.17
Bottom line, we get -3.89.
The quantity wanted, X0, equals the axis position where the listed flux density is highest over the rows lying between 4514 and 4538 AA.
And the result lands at 4516.0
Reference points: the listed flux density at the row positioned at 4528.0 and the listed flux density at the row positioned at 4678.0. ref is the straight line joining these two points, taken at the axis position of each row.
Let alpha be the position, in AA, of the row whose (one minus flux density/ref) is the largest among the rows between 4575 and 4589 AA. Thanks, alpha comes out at 4586.5 AA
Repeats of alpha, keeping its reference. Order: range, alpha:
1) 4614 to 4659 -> 4657.0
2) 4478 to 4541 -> 4540.0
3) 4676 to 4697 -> 4691.5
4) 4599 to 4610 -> 4600.0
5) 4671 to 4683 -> 4682.5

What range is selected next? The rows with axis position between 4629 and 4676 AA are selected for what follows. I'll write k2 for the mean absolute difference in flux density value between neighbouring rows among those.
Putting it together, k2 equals 0.49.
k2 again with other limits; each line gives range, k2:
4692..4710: 0.72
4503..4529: 0.49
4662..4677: 0.63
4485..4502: 0.40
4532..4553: 0.48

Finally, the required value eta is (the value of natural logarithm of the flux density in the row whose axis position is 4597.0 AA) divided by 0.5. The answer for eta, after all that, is 3.69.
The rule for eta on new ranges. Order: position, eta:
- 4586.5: 3.29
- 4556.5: 3.75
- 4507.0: 3.80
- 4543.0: 3.95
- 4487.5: 3.70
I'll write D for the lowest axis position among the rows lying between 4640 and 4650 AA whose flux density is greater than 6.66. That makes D 4642.0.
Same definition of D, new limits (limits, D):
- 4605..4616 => 4606.0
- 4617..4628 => 4622.5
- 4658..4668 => 4658.5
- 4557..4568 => 4558.0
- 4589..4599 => 4589.5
